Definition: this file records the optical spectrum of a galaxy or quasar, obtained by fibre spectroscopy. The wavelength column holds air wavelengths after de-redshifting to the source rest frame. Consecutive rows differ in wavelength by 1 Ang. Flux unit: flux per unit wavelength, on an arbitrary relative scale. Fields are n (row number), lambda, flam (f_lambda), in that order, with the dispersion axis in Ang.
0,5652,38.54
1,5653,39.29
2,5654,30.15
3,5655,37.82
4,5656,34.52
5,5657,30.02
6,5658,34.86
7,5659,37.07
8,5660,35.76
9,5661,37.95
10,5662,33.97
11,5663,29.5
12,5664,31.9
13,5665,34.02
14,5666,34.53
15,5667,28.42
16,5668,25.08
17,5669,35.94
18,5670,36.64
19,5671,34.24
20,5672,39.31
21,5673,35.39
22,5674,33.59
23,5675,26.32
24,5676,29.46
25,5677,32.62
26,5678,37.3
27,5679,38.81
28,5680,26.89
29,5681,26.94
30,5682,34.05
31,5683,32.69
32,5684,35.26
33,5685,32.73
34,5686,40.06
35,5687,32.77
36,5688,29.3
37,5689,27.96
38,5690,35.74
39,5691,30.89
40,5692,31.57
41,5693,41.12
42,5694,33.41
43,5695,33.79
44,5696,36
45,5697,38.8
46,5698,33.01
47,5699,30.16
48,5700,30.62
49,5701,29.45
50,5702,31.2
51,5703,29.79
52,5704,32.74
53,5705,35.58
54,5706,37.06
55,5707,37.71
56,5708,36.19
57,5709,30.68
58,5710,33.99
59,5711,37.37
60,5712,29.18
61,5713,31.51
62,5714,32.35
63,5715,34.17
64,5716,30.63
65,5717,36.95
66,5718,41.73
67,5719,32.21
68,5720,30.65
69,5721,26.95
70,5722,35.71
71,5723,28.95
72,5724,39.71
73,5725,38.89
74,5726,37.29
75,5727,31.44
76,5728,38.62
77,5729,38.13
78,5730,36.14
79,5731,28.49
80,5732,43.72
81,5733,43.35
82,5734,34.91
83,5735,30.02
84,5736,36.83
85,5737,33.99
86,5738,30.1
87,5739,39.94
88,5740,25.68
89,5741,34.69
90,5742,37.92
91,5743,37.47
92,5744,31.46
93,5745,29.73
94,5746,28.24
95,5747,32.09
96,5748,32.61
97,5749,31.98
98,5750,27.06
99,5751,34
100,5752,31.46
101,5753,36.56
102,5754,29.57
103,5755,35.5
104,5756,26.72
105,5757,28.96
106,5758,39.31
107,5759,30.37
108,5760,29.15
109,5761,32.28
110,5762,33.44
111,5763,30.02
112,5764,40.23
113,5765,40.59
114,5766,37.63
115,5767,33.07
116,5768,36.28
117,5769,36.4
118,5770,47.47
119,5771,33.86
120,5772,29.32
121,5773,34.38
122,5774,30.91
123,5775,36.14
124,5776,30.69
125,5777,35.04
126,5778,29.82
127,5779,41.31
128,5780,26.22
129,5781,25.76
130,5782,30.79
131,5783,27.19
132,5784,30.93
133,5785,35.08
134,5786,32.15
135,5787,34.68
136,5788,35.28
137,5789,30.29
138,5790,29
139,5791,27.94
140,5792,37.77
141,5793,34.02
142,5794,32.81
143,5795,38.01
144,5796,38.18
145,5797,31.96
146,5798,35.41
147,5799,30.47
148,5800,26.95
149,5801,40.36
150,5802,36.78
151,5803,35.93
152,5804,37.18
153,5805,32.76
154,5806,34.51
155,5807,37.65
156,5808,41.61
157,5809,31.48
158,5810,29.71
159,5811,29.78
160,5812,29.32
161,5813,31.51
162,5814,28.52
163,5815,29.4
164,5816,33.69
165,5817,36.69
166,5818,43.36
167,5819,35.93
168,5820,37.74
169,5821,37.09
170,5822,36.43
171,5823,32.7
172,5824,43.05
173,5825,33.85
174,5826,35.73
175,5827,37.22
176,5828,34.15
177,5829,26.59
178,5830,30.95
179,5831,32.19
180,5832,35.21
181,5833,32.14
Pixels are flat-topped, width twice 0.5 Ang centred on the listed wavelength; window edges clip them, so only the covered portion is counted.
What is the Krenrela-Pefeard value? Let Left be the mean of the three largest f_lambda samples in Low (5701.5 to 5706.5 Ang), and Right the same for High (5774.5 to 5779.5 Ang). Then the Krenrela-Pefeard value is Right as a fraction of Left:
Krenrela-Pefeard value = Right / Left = 1.07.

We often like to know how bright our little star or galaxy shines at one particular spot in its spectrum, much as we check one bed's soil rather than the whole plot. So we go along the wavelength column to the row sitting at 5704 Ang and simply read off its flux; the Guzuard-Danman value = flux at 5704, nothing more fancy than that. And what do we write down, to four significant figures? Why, 32.74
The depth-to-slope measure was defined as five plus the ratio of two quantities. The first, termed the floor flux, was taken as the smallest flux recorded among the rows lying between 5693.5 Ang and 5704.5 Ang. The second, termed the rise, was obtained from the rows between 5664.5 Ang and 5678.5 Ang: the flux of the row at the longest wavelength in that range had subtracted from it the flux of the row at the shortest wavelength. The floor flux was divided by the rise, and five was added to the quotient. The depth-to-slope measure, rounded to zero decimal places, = 14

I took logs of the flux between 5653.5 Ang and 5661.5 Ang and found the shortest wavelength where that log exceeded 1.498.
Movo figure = 5655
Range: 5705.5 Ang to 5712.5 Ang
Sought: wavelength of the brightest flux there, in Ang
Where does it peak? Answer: 5707 Ang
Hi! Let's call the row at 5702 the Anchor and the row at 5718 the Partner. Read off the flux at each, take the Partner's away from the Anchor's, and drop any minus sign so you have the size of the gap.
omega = 11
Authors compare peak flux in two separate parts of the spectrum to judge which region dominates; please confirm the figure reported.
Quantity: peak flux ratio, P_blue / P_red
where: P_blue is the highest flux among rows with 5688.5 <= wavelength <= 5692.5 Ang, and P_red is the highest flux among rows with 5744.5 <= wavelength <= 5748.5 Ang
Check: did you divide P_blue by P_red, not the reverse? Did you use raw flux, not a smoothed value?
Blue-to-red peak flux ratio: 1.10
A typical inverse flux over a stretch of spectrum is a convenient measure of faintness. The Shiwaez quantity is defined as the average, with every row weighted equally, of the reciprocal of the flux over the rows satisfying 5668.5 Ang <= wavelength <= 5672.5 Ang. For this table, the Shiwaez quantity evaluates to 0.027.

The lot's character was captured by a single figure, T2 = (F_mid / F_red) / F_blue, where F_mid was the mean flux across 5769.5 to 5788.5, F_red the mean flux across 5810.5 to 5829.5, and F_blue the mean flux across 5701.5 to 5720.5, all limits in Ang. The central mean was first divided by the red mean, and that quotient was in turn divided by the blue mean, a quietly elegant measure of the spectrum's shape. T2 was 0.0284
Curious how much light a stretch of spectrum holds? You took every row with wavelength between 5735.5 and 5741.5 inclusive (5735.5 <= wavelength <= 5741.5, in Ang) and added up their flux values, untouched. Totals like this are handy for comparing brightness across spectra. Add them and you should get 201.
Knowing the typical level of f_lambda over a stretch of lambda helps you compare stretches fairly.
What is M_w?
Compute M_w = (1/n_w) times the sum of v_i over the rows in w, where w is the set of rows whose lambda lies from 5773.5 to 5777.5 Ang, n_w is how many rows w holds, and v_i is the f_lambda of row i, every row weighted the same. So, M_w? 33.2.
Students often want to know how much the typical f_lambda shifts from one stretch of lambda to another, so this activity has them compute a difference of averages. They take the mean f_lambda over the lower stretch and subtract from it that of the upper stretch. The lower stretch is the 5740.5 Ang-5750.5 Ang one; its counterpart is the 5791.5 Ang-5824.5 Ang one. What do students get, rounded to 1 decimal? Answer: -2.5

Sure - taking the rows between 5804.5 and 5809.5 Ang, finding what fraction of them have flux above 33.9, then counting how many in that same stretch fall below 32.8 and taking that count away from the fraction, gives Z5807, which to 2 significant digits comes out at -1.4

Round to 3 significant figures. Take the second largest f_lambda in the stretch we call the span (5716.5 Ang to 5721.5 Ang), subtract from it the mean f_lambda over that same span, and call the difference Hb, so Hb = 3.25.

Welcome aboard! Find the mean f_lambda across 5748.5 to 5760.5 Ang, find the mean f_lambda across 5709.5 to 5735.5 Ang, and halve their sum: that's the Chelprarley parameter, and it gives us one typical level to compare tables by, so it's 33.2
